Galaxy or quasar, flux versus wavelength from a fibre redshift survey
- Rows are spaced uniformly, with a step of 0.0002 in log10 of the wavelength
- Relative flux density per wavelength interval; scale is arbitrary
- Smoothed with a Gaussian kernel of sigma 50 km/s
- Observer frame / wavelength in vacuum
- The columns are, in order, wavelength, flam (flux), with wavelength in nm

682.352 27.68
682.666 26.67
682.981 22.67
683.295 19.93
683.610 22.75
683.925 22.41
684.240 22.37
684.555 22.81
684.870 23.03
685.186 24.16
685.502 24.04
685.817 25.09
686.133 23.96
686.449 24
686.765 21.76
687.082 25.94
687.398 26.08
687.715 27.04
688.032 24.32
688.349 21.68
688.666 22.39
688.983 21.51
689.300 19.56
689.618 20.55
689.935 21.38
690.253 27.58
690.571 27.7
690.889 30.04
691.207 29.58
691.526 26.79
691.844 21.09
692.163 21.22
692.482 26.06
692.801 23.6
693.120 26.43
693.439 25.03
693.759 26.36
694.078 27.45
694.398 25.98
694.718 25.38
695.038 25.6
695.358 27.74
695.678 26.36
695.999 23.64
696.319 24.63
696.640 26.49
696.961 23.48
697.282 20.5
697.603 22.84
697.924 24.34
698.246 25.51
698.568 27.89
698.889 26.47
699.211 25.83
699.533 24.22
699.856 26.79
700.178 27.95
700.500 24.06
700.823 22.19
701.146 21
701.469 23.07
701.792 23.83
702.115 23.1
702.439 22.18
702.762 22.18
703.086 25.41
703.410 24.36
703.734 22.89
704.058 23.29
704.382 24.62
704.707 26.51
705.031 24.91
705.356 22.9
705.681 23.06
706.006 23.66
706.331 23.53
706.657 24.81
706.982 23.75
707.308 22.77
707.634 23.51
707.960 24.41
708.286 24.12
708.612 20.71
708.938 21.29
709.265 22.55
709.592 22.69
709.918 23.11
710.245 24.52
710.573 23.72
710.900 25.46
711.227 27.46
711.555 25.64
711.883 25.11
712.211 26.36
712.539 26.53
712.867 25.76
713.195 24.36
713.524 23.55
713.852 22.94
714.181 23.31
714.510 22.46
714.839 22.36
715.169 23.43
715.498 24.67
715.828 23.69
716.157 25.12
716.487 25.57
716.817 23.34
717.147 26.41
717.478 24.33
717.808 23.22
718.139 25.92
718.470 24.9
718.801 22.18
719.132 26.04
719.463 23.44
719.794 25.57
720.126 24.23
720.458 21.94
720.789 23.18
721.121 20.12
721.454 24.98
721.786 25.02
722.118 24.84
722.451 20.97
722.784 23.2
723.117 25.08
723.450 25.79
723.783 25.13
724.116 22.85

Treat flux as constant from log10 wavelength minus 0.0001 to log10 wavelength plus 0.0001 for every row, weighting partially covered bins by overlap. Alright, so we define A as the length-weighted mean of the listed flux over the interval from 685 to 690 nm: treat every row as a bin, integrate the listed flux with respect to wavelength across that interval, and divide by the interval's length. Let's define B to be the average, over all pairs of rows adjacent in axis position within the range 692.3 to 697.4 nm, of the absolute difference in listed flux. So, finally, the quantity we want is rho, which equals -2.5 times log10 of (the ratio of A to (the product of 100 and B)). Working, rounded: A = 23.4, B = 1.77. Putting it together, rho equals 2.2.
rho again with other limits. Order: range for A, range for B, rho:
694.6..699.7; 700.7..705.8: 1.7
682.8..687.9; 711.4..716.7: 1.3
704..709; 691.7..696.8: 2.1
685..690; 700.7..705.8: 1.8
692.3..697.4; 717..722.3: 2.3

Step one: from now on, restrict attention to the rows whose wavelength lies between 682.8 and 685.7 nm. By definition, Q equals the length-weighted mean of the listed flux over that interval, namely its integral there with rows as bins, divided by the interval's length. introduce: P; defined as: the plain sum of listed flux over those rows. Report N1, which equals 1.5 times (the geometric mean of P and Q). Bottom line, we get 102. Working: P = 204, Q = 22.8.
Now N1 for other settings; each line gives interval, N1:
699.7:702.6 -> 107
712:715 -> 109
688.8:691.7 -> 112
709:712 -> 110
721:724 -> 108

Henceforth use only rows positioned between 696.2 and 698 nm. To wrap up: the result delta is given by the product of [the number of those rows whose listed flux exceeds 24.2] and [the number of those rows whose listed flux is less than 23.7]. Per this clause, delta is 9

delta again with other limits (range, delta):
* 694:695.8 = 0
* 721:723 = 9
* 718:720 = 8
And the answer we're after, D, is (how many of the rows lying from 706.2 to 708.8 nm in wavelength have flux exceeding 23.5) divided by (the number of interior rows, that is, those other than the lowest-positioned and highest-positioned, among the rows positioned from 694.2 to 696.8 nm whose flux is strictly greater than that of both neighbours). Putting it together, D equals 6.0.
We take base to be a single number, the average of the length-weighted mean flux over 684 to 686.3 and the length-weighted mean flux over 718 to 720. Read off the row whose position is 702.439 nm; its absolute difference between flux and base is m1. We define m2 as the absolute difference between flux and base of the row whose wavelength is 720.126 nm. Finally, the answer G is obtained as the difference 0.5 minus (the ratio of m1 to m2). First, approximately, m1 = 2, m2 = 0.1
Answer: -18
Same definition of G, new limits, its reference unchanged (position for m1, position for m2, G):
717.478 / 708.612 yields 0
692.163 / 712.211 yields -1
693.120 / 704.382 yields -4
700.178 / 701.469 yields -3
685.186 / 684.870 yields 0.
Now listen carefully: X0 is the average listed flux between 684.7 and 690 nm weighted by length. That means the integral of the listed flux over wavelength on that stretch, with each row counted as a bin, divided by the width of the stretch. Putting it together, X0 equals 23.4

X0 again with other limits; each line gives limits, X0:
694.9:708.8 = 24.2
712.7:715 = 23.5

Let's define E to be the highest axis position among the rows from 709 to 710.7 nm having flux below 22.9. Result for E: 709.592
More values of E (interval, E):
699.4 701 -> 700.823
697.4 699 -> 697.603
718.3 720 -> 718.801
